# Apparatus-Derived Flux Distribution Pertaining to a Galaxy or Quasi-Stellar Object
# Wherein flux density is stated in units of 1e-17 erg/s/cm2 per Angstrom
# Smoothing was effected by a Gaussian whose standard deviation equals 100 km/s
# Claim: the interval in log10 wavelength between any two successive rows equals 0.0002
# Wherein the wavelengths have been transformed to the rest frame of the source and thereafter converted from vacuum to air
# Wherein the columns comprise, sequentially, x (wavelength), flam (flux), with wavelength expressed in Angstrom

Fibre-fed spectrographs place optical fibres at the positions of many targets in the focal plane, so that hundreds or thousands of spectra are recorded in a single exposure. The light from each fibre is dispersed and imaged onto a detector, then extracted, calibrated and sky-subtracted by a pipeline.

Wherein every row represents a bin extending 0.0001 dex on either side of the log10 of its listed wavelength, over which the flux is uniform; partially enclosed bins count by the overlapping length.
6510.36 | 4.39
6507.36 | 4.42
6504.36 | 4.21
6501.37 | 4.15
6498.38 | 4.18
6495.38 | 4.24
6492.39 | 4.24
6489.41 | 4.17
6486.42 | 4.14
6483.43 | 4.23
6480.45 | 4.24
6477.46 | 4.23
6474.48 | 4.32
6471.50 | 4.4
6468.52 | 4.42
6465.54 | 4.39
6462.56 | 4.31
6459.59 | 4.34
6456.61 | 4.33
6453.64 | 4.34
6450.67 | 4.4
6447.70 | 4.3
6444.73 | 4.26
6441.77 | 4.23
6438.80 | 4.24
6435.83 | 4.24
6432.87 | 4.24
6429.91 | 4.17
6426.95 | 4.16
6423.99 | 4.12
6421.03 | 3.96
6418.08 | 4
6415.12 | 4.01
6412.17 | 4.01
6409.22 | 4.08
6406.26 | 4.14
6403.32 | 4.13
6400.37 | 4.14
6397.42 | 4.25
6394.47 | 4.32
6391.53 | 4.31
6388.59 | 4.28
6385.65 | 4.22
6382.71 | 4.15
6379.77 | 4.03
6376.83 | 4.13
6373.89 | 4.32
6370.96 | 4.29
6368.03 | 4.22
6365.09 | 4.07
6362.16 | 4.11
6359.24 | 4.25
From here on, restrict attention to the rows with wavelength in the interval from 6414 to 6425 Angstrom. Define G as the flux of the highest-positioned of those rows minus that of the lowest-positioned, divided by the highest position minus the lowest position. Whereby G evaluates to 0.01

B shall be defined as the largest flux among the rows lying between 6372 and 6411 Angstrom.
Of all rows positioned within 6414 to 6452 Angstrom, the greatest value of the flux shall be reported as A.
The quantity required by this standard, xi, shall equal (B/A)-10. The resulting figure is -9.018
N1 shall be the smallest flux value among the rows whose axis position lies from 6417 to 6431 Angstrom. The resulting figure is 3.96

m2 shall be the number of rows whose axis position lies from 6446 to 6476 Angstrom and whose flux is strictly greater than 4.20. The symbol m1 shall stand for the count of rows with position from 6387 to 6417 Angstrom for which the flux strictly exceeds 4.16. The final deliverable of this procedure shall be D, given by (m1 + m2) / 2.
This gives 7.0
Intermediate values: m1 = 4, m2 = 10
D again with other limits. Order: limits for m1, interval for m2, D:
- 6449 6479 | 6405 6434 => 5.5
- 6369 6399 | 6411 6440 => 5.0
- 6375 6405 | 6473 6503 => 5.5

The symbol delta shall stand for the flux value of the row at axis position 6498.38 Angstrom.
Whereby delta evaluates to 4.18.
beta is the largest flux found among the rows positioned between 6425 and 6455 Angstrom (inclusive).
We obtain 4.4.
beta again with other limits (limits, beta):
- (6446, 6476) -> 4.42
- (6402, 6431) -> 4.17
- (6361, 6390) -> 4.32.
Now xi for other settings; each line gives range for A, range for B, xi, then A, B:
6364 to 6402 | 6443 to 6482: -8.977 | 4.32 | 4.42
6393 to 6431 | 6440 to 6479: -8.977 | 4.32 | 4.42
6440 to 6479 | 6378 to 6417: -9.023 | 4.42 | 4.32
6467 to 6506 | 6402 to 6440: -9.041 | 4.42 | 4.24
